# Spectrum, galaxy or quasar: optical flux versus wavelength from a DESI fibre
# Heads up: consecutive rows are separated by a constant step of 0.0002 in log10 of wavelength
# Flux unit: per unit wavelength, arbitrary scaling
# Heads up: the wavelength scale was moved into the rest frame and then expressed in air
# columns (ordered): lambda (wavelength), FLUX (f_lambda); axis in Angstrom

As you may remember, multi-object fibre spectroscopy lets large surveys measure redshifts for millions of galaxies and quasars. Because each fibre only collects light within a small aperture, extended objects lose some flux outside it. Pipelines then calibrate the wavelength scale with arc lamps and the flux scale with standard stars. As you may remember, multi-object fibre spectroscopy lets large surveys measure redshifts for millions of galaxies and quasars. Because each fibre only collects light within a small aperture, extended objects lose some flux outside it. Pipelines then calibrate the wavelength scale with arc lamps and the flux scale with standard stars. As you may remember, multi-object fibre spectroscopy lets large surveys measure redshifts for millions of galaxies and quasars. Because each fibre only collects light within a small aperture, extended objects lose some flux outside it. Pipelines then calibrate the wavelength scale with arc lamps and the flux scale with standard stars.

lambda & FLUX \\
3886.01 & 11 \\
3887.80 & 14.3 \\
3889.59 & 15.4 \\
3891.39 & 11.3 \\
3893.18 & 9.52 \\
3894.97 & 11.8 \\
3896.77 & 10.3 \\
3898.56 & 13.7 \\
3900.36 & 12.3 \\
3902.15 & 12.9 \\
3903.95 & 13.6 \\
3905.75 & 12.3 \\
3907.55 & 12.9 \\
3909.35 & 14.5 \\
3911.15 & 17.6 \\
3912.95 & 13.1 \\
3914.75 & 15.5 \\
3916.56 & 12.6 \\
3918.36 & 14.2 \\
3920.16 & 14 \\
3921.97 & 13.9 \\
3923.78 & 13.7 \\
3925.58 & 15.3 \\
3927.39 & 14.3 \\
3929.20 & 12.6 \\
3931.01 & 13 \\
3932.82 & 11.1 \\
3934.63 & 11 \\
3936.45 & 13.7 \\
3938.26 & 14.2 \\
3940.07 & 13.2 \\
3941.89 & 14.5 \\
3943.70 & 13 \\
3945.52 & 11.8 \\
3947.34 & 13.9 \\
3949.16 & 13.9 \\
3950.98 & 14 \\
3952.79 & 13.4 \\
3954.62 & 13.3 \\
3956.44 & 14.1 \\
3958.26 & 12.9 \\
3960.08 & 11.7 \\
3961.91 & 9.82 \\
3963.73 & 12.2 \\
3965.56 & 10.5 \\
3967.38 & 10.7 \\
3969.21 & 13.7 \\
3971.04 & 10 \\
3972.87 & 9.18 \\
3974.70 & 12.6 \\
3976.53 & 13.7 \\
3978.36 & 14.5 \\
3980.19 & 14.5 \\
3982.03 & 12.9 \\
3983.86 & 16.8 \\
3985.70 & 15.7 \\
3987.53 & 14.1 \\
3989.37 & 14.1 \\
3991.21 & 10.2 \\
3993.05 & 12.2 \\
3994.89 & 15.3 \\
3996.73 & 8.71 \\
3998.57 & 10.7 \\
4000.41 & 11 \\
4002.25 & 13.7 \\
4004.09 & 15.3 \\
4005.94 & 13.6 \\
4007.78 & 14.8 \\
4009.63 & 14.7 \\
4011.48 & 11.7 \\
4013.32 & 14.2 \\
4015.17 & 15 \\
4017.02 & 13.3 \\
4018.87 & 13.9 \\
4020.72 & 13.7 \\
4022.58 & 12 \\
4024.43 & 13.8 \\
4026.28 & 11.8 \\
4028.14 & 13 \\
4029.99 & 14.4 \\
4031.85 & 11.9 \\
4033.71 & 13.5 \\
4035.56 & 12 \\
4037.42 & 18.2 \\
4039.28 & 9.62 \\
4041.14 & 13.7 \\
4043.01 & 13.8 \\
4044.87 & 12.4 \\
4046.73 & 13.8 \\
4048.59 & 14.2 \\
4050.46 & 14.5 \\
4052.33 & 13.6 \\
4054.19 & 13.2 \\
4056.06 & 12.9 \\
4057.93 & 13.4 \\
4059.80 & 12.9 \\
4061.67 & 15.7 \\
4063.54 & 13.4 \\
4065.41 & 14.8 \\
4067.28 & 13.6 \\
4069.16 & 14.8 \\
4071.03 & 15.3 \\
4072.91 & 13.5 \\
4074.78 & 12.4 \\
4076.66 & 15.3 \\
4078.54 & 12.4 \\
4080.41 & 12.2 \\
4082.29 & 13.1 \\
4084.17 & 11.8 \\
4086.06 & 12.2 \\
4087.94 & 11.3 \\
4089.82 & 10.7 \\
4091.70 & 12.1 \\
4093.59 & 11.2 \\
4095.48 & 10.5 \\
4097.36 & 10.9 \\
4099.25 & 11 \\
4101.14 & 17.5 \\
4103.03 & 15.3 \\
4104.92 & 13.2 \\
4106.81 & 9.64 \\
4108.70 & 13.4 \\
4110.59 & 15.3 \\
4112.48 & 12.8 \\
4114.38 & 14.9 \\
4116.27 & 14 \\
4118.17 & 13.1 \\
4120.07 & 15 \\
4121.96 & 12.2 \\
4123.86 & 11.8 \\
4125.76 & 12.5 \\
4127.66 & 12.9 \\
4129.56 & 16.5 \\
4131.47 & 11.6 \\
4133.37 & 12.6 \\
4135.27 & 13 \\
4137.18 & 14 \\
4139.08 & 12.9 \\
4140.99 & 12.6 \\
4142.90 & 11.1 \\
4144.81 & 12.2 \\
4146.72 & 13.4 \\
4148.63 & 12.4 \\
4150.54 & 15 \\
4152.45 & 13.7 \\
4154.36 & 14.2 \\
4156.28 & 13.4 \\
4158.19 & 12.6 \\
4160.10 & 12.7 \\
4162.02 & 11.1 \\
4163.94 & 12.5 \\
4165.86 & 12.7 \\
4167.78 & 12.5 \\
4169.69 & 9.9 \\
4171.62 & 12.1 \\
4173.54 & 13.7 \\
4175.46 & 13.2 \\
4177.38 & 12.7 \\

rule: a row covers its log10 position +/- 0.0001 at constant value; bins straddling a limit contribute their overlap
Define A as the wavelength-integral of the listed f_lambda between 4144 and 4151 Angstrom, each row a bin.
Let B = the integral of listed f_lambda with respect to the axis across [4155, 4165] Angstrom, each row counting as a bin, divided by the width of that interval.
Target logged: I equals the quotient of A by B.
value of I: 7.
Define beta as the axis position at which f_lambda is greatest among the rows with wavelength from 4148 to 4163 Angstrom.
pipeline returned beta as 4150.54 Angstrom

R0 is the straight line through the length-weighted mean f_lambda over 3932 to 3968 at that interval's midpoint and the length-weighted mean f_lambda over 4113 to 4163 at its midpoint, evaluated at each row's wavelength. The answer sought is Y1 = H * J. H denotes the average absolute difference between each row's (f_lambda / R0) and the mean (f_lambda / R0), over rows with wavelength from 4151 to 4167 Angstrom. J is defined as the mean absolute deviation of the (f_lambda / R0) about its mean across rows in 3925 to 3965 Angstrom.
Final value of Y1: 0.004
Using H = 0.052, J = 0.081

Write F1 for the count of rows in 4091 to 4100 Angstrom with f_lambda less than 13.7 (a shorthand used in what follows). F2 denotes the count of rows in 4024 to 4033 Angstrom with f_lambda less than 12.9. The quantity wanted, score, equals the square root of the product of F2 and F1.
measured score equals 3.2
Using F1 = 5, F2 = 2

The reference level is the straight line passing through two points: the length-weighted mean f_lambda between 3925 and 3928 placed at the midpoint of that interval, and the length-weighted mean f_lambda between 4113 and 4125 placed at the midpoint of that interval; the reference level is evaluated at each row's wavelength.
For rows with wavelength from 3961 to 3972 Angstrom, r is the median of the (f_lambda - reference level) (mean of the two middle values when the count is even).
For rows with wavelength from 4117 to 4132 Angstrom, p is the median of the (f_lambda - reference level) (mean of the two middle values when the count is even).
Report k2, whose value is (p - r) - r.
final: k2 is 7.1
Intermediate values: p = -0.7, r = -3.9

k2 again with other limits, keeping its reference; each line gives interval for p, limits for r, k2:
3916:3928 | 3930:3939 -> 2.7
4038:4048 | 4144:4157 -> -0.7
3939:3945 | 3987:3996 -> -1.0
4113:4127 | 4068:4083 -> 0.5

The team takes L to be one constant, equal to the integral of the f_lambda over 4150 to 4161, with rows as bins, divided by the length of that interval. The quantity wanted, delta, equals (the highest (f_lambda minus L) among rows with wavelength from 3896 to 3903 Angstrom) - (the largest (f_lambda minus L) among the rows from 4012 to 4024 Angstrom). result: -1.3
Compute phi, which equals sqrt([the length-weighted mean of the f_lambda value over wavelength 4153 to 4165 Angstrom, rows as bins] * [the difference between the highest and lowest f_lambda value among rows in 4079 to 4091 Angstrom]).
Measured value 5.54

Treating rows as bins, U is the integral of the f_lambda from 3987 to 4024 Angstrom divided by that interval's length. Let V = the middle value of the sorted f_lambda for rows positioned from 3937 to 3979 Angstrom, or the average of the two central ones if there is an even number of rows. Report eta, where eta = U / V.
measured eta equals 0.99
